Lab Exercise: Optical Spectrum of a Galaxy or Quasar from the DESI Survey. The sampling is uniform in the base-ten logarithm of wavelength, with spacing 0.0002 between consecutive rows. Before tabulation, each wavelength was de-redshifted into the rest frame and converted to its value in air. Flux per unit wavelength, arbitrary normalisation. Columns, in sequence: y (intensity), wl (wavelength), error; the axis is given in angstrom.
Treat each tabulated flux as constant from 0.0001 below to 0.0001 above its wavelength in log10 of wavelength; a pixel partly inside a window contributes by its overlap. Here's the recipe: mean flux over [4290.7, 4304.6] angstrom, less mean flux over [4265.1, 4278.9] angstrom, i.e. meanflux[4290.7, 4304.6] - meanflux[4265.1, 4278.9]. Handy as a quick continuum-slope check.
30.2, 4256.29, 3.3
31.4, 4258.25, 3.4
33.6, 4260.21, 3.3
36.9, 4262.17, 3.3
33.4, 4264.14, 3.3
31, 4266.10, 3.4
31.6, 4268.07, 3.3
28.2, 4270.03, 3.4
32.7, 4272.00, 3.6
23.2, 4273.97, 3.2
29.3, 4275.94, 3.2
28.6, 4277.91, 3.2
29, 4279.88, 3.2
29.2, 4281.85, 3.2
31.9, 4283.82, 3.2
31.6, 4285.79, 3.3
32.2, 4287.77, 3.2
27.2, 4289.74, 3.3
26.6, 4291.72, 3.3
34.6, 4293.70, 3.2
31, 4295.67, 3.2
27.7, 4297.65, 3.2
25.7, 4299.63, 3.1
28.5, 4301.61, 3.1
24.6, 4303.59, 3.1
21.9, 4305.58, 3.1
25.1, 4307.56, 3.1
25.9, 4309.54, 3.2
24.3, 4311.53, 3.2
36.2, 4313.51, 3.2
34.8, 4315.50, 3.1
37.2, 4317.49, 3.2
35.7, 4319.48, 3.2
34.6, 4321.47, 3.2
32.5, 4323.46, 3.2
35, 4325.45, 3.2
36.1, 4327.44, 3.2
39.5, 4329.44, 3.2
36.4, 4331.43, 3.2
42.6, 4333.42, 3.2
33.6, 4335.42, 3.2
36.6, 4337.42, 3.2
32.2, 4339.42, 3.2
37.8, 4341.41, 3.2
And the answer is -1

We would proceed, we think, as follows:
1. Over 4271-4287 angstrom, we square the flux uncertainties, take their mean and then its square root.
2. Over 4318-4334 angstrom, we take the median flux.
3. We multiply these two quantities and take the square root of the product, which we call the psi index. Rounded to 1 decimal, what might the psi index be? 10.8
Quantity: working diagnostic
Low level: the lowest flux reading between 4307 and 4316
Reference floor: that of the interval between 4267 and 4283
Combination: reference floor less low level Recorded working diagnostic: -1.1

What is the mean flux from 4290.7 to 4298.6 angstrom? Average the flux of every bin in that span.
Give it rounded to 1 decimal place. 30.0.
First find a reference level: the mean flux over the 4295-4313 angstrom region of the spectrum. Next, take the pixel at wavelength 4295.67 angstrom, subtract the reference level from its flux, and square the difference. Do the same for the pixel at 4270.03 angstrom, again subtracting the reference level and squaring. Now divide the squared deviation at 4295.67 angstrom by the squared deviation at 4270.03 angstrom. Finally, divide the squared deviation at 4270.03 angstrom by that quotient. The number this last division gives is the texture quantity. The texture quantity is 1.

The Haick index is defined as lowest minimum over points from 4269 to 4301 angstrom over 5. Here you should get 4.6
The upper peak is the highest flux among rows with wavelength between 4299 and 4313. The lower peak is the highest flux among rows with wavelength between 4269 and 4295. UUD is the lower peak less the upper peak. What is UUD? 6.1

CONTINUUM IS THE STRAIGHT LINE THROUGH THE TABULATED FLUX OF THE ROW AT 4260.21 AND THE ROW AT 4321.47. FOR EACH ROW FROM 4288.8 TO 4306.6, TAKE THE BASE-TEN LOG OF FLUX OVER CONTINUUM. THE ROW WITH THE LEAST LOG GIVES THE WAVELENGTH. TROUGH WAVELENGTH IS 4305.58 angstrom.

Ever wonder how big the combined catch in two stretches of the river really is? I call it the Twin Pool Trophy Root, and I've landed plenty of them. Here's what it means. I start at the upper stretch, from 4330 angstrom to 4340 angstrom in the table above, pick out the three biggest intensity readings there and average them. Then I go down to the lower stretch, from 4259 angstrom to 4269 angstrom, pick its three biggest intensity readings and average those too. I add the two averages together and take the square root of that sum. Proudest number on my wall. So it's 8.55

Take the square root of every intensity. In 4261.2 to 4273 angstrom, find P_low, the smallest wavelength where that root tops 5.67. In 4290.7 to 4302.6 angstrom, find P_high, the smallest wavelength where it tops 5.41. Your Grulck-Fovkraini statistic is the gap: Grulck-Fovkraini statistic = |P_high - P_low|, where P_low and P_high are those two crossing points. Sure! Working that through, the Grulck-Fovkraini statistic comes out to 31.5 angstrom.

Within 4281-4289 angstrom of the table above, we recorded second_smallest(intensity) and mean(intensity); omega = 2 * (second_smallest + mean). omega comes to 126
